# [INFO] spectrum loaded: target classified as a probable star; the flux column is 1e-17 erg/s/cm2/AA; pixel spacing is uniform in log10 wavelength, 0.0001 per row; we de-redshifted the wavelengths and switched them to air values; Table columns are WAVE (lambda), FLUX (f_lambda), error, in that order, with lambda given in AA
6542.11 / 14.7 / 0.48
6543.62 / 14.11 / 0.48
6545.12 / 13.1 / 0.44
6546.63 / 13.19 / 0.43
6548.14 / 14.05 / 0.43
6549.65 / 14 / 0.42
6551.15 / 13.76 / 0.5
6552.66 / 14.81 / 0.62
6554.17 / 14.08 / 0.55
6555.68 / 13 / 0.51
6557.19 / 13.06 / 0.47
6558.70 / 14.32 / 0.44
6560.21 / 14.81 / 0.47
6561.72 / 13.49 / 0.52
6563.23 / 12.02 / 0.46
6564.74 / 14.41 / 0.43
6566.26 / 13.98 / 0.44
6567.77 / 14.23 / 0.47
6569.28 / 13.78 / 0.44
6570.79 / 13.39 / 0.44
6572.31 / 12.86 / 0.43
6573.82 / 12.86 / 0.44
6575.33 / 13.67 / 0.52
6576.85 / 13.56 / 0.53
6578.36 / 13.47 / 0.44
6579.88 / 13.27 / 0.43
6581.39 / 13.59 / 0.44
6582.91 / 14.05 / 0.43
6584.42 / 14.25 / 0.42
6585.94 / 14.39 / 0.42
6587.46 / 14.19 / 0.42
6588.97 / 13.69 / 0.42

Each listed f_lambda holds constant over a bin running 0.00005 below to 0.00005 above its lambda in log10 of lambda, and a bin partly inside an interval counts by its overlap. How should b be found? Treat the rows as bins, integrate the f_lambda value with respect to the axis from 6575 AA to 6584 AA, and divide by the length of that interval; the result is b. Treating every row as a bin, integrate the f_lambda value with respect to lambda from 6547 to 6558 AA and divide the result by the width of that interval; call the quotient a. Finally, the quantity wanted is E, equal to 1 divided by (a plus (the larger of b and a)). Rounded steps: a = 13.8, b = 13.62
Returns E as 0.0362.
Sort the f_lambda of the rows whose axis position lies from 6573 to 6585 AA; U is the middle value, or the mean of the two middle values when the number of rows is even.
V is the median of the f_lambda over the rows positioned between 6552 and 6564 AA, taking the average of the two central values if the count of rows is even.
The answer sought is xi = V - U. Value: 0.21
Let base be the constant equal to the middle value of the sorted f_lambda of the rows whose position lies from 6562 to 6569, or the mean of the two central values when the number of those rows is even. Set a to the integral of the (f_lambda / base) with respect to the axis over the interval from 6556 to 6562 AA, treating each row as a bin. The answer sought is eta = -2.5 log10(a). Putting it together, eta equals -1.93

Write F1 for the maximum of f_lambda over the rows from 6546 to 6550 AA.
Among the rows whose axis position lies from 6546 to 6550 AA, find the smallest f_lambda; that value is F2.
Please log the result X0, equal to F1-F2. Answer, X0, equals 0.9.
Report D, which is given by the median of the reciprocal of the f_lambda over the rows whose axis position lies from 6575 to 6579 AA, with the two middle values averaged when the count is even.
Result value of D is 0.0737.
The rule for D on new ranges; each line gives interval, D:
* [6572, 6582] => 0.0742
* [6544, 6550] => 0.0736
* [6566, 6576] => 0.0732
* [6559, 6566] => 0.0718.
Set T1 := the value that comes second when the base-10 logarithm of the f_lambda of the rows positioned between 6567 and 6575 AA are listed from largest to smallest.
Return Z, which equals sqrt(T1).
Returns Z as 1.07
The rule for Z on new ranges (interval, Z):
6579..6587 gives 1.07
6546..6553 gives 1.07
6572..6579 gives 1.06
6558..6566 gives 1.08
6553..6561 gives 1.08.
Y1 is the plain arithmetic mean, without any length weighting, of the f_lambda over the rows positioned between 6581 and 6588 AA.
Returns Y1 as 14.1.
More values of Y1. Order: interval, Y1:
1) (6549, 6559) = 13.9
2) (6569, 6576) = 13.3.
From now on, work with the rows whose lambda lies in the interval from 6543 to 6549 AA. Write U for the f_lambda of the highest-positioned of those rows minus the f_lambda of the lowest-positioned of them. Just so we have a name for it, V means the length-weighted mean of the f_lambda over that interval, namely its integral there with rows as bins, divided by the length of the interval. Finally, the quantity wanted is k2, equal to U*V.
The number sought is -1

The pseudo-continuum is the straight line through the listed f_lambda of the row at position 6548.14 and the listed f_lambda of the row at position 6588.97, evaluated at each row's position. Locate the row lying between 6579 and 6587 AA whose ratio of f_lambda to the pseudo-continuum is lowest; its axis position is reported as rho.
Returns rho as 6579.88 AA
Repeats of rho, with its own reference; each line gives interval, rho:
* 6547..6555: 6551.15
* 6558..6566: 6563.23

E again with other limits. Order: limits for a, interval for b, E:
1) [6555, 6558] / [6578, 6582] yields 0.0378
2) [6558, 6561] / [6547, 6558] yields 0.0343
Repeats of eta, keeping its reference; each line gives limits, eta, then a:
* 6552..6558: -1.92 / 5.84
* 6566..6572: -1.92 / 5.85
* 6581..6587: -1.94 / 5.99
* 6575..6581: -1.90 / 5.74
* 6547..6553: -1.94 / 5.98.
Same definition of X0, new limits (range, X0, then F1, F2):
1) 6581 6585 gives 0.7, 14.25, 13.59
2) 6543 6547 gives 1.0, 14.11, 13.1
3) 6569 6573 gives 0.9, 13.78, 12.86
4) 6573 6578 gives 0.8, 13.67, 12.86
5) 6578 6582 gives 0.3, 13.59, 13.27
